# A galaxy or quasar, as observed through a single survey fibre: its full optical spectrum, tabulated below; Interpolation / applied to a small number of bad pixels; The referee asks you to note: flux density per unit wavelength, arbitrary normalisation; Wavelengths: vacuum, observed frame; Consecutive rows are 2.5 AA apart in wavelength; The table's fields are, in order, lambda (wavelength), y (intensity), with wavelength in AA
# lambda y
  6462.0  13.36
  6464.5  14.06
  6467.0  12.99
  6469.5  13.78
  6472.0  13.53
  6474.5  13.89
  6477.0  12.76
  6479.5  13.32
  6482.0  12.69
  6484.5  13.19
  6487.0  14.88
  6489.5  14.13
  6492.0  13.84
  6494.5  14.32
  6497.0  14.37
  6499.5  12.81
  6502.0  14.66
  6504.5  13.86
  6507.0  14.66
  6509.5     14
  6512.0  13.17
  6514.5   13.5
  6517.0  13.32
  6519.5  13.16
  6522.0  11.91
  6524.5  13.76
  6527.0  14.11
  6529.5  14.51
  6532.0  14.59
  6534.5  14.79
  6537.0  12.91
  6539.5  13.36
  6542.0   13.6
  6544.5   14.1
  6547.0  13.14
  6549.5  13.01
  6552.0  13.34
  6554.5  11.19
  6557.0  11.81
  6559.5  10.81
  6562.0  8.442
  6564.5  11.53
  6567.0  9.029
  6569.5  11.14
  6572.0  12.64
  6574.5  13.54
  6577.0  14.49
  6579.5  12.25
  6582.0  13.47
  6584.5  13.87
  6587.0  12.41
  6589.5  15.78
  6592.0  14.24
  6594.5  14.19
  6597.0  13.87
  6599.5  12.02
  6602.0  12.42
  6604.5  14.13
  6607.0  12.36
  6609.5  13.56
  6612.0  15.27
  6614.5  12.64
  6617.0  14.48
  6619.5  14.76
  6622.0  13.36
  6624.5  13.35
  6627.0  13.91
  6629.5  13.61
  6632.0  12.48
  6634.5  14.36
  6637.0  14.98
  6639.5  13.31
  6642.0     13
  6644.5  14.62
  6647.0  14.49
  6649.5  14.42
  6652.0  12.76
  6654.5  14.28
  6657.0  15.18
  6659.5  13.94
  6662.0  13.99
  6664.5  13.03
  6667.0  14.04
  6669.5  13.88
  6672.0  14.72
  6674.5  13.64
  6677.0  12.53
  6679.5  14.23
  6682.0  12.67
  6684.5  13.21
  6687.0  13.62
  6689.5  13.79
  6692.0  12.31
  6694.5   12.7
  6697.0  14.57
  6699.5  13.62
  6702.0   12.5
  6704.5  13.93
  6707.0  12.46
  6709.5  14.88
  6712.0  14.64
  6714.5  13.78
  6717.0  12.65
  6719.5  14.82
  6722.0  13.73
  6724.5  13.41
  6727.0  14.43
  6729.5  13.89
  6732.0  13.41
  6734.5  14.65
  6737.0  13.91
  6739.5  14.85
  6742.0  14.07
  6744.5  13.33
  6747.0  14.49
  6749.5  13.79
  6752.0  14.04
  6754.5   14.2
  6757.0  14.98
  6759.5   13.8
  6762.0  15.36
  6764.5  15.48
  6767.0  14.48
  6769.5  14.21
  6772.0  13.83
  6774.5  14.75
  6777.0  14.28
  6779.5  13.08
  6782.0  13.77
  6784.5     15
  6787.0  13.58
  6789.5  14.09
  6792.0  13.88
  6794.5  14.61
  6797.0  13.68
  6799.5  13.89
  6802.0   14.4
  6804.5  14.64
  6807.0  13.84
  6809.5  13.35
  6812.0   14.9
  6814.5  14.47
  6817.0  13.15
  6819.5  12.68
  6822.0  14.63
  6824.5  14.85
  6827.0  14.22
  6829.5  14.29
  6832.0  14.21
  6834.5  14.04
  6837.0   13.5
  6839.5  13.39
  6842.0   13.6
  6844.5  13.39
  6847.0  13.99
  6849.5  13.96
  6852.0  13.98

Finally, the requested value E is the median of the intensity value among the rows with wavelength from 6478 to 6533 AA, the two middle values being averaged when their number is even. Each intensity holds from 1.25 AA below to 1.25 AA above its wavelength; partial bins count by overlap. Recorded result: 13.85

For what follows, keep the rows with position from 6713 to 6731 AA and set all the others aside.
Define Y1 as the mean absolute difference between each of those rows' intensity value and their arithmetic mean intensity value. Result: 0.48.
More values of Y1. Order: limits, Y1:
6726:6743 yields 0.40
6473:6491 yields 0.64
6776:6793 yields 0.43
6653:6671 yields 0.39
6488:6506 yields 0.42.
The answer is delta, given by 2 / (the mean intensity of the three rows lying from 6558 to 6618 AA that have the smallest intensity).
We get 0.212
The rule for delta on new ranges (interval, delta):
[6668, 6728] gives 0.161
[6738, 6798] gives 0.150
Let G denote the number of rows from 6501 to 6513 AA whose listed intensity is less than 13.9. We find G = 2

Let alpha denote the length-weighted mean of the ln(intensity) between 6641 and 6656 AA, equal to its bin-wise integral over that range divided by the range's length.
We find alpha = 2.64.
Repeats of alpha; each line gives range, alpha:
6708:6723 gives 2.64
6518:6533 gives 2.61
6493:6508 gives 2.65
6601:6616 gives 2.59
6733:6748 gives 2.65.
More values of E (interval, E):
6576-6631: 13.74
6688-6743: 13.84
